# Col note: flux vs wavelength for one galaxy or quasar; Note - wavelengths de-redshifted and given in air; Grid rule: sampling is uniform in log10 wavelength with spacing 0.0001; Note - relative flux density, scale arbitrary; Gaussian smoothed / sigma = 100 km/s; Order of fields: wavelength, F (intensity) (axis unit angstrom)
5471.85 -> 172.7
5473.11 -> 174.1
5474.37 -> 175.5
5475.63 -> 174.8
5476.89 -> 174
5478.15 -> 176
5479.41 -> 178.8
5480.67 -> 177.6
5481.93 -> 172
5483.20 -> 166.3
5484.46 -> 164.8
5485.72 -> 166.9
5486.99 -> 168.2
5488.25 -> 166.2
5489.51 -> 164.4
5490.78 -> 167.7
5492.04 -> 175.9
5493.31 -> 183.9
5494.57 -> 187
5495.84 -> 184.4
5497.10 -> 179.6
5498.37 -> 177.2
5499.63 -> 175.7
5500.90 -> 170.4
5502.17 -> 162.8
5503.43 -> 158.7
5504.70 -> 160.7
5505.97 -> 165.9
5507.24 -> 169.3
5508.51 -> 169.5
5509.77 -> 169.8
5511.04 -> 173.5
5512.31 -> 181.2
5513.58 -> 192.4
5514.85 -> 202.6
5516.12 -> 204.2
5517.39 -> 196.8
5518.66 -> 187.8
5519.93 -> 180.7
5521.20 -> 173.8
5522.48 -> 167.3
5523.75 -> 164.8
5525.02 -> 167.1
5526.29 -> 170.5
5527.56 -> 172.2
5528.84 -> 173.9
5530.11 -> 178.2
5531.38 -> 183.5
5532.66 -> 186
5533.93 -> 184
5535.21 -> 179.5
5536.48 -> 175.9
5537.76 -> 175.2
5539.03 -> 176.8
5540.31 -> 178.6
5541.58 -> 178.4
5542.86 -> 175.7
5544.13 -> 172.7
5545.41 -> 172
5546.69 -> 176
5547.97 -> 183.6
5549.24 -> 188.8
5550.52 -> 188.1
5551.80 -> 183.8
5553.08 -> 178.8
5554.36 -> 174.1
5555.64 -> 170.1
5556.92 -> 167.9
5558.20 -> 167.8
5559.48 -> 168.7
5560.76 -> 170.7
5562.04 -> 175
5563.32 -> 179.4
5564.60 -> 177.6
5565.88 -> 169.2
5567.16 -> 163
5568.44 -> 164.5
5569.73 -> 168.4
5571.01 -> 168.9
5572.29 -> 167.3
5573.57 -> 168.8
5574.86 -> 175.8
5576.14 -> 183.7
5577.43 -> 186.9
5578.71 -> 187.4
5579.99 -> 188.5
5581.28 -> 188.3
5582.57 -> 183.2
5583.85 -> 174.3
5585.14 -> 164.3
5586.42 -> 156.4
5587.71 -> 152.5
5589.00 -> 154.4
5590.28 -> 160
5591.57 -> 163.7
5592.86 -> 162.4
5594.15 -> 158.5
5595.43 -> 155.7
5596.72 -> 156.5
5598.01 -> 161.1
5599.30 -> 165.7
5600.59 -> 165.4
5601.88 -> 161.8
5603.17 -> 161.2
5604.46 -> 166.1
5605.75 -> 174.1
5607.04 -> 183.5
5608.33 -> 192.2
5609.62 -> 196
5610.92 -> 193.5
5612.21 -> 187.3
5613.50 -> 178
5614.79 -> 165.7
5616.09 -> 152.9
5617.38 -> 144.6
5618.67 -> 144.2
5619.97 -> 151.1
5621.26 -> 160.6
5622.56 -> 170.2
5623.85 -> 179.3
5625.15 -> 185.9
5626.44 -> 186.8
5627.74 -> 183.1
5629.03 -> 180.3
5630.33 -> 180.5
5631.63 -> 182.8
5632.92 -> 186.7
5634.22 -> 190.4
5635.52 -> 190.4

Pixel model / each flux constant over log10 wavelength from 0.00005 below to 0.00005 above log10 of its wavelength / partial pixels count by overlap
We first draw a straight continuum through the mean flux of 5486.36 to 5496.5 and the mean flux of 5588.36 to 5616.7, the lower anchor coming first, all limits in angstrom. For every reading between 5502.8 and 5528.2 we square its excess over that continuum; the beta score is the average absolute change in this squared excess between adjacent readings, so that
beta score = 119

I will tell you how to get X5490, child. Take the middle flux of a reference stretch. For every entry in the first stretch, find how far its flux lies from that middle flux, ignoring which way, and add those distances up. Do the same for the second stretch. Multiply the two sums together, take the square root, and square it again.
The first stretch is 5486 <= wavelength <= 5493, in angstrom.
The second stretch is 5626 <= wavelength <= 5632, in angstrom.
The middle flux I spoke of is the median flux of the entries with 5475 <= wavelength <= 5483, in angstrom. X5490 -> 1299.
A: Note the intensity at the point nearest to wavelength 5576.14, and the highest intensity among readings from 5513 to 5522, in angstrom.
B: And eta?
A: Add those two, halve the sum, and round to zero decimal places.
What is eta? 194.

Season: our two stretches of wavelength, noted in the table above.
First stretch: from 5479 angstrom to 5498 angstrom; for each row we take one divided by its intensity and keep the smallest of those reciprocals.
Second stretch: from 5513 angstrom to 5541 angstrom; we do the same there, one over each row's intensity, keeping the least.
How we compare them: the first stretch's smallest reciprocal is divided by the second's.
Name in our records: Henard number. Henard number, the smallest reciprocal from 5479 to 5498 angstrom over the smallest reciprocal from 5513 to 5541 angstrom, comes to 1.09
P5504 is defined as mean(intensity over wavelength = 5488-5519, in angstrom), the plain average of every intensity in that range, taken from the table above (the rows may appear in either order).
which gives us 177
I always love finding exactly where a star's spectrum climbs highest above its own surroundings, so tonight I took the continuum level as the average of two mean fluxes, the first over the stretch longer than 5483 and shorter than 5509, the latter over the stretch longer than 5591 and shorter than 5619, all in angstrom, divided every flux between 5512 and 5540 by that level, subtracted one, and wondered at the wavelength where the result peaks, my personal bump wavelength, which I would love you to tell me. 5516.12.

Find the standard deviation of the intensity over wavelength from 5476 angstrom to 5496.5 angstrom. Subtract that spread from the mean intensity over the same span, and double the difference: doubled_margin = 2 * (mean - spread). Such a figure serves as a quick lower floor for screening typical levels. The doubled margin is 332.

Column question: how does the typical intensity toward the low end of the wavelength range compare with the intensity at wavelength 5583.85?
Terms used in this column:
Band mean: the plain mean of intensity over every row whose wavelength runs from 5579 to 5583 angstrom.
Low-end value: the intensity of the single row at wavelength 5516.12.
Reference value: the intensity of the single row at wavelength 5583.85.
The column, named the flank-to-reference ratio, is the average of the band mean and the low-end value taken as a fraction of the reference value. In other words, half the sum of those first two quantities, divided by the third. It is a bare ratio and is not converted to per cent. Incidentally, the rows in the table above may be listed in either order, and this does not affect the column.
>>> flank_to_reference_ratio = 1.12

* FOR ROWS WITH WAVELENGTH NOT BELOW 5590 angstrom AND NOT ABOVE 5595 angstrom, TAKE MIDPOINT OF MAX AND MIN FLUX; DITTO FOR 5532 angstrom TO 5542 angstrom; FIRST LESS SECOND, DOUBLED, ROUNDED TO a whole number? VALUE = -39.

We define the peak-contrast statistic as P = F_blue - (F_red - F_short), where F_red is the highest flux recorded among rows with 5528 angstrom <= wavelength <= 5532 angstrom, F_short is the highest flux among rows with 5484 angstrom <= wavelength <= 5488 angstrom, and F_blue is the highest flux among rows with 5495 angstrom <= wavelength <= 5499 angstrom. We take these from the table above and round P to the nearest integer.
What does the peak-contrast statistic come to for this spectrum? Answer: 169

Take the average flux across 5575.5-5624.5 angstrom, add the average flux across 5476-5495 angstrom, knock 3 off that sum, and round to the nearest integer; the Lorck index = 339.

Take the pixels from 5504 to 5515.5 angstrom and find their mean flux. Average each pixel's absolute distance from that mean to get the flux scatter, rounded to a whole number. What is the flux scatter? 11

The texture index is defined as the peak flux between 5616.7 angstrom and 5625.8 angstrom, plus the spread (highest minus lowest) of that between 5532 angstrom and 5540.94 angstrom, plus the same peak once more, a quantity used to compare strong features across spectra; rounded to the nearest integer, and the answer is 383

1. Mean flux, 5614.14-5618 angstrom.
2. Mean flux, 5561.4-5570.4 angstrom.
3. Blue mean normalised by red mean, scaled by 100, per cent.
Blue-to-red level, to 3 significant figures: 111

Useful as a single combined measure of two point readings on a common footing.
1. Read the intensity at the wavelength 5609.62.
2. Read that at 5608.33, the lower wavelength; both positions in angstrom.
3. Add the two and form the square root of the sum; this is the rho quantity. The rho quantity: 19.7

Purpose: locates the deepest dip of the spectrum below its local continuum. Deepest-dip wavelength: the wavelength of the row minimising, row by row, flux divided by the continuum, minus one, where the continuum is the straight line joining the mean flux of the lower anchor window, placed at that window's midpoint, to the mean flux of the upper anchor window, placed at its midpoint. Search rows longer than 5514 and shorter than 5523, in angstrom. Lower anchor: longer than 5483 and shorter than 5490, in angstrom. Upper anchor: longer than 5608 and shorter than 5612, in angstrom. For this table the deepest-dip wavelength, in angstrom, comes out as 5522.48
